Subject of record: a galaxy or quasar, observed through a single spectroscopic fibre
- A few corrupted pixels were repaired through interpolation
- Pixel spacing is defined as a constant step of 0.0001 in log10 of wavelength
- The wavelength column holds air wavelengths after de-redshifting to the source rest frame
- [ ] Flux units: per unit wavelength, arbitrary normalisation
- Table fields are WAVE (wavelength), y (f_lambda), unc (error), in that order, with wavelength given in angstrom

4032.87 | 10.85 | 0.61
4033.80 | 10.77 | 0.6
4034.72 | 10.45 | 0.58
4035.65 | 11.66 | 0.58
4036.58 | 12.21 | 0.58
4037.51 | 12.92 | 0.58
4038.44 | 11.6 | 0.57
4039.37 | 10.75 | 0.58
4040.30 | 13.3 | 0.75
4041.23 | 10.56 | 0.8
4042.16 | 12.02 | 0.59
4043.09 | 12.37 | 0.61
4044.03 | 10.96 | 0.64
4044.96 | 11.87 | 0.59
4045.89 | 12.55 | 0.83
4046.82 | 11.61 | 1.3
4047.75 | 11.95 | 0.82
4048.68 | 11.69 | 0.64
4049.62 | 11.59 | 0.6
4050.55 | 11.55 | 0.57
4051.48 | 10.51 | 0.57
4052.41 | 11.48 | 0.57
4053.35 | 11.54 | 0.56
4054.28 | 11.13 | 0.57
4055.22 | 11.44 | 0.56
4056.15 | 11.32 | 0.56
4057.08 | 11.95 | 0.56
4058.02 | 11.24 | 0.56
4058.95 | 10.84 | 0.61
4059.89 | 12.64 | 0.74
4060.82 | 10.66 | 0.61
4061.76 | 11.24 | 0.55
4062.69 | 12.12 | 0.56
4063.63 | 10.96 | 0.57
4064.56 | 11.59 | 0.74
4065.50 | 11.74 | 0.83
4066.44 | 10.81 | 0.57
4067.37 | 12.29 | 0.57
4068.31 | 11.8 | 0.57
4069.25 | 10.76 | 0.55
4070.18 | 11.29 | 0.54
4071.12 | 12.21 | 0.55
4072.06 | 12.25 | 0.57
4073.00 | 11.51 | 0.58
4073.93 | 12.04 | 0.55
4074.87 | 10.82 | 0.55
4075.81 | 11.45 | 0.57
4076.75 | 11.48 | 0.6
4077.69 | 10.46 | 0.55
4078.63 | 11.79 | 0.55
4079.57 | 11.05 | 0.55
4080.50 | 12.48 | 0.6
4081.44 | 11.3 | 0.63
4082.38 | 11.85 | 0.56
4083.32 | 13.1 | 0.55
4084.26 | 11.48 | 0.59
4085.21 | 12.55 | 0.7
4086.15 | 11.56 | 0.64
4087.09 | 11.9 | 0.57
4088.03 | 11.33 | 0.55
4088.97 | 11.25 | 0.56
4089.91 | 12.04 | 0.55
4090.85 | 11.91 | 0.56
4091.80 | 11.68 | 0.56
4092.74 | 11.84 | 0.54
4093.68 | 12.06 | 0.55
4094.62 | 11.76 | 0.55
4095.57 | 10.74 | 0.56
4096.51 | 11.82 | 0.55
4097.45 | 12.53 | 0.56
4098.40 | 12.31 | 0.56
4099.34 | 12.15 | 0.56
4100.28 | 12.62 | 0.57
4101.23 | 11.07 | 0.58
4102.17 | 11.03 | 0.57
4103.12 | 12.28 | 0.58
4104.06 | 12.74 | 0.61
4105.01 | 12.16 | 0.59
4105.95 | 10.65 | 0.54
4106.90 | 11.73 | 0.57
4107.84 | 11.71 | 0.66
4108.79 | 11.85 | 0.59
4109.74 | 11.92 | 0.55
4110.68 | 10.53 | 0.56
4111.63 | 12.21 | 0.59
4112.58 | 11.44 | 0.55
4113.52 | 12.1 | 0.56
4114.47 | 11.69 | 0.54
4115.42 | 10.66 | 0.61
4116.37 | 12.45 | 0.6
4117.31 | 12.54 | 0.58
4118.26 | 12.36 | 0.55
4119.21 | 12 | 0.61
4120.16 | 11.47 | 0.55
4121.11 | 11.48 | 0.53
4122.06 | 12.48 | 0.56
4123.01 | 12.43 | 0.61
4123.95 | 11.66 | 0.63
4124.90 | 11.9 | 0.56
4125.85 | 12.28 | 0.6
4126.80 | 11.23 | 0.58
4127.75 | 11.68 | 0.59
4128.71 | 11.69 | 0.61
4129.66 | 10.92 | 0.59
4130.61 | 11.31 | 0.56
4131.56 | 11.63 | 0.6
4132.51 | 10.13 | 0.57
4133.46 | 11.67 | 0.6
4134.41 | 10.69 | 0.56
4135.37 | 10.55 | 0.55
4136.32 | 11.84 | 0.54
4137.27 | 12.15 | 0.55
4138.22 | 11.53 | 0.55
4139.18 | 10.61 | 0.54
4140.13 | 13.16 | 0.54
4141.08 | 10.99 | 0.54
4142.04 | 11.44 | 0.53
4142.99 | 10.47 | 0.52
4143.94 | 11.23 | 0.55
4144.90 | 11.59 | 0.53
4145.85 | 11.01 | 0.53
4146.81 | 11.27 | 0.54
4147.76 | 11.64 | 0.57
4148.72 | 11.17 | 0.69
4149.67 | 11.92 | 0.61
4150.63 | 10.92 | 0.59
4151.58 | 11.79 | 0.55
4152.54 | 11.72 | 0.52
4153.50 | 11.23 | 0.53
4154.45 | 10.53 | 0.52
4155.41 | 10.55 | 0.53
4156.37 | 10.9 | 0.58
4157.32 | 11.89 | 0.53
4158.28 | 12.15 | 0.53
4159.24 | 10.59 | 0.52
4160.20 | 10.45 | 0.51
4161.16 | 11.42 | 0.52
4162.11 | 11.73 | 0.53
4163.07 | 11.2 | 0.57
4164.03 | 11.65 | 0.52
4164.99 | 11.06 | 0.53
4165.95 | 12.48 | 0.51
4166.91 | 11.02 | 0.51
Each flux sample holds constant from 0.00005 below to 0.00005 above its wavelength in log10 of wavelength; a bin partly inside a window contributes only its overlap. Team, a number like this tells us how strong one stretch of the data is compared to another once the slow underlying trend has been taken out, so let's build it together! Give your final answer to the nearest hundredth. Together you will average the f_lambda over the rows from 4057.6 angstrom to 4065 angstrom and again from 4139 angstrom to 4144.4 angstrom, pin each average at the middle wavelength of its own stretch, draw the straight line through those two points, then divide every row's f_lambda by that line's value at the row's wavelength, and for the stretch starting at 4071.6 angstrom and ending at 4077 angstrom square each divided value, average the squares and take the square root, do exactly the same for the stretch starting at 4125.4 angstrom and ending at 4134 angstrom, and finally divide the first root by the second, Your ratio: 1.01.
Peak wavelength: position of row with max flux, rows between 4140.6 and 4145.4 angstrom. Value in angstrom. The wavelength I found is 4144.90 angstrom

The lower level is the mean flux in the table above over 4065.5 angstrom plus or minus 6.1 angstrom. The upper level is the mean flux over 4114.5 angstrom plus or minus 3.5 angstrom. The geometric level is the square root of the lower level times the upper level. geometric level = 11.7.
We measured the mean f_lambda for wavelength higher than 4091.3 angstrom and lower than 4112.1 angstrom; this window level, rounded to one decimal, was 11.8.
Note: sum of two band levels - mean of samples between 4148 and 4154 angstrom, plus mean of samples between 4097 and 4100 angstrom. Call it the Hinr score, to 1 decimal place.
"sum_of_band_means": 23.8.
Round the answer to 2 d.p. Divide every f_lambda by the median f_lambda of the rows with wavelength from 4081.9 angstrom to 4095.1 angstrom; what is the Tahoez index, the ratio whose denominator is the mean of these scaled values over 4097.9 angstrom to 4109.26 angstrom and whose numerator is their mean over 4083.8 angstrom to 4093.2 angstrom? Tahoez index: 0.99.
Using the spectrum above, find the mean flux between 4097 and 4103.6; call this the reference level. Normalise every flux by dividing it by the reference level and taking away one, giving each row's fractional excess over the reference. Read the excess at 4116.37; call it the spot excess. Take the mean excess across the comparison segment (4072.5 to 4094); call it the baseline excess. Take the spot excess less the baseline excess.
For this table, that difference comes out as 0.06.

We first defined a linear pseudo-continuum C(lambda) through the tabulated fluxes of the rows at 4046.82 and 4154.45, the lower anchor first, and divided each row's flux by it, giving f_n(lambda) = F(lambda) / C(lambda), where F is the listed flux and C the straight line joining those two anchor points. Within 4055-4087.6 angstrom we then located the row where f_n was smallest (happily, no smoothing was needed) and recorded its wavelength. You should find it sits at 4077.69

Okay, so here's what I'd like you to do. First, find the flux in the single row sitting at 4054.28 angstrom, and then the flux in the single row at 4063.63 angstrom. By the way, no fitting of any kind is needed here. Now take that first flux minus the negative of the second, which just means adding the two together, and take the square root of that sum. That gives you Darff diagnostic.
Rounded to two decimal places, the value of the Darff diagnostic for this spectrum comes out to 4.70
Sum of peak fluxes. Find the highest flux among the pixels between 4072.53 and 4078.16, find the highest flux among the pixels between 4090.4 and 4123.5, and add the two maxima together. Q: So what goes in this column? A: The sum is 24.8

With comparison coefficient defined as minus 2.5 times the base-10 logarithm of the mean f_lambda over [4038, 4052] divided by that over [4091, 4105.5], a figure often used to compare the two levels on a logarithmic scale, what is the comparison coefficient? 0.024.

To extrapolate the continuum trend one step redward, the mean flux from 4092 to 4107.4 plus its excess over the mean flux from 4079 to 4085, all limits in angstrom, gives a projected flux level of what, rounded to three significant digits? 11.8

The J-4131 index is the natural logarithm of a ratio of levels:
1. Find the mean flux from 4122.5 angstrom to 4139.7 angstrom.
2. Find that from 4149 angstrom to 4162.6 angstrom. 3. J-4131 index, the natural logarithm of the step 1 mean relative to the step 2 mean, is 0.015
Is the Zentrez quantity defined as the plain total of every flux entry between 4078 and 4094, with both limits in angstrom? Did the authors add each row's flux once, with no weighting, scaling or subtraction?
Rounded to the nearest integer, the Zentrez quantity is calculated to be 201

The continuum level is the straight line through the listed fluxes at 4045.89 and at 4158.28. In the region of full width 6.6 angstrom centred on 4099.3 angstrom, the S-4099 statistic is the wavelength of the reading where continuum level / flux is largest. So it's 4102.17 angstrom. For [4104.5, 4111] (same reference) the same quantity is 4110.68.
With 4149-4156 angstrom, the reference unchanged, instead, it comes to 4154.45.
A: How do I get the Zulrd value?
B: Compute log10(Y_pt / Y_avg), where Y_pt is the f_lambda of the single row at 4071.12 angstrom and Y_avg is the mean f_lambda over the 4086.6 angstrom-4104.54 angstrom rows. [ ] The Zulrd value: 0.01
